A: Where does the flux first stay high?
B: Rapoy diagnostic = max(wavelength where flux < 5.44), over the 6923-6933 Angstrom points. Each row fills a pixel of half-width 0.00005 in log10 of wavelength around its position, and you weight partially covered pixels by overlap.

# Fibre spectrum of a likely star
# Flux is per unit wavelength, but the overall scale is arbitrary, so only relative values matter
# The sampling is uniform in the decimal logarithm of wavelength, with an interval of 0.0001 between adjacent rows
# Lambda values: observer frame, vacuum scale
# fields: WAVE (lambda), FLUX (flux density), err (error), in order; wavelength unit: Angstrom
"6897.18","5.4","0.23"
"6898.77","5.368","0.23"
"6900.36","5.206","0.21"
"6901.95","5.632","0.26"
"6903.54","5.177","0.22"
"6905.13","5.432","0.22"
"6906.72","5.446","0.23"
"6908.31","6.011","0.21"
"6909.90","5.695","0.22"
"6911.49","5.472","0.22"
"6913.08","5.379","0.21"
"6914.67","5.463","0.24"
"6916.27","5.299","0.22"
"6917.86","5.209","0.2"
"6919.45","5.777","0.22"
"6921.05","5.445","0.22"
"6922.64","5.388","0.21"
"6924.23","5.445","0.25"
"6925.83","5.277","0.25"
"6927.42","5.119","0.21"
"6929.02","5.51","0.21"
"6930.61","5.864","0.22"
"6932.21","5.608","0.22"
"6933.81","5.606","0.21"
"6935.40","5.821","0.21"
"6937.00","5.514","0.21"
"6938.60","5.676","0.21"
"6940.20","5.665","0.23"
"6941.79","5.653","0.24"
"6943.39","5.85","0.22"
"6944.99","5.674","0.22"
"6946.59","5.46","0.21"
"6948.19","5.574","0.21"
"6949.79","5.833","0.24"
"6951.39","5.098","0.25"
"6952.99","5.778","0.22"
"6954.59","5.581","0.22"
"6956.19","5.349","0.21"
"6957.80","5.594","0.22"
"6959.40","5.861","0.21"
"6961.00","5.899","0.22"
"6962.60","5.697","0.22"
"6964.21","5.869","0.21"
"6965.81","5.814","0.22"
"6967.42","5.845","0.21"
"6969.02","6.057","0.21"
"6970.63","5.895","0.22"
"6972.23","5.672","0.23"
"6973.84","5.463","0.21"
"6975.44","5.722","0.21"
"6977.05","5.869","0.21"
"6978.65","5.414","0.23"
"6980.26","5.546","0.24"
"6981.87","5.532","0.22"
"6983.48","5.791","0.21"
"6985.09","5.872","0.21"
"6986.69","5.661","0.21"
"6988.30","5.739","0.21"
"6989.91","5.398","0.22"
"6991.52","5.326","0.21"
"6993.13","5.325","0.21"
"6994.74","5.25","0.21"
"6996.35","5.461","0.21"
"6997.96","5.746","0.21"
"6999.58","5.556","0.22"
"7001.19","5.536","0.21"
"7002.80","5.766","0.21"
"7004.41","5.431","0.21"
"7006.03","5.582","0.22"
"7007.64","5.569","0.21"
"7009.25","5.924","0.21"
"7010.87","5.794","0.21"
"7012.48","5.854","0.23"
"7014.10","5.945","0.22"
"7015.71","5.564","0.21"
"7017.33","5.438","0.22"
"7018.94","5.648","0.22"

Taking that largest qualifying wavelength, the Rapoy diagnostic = 6927.42 Angstrom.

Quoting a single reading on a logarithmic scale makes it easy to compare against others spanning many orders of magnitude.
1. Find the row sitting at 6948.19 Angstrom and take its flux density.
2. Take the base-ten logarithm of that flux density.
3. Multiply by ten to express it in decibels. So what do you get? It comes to 7.46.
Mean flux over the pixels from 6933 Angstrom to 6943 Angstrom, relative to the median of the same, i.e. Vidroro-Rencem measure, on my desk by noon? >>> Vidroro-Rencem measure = 1.00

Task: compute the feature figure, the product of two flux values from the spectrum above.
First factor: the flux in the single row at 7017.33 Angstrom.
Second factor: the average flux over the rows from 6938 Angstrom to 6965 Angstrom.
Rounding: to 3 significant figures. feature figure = 30.7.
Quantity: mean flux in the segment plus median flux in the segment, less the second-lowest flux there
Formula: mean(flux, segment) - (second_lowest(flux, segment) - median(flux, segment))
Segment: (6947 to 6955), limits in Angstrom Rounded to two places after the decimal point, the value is 5.58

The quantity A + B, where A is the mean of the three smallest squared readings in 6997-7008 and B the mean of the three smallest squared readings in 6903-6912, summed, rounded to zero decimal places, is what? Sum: 59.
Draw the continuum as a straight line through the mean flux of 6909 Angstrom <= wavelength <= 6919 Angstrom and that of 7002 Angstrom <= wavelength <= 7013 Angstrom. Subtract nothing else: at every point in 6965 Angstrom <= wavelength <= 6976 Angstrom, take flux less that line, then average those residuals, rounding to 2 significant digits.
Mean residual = 0.19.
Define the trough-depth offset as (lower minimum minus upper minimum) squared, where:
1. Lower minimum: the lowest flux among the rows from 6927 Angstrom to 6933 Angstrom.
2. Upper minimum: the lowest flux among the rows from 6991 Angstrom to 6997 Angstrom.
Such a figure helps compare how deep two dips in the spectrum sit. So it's 0.017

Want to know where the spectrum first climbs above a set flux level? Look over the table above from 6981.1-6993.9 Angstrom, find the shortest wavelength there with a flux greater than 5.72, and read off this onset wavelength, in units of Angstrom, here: 6983.48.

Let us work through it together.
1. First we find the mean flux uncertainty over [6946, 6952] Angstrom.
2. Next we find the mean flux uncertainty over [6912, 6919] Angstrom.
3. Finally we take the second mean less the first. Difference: -0.010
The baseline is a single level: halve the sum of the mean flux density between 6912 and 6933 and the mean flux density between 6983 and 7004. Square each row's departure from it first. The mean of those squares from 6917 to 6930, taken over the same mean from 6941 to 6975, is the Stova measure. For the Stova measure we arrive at 0.6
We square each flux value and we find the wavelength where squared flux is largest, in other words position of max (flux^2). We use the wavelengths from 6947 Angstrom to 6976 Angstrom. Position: 6969.02 Angstrom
